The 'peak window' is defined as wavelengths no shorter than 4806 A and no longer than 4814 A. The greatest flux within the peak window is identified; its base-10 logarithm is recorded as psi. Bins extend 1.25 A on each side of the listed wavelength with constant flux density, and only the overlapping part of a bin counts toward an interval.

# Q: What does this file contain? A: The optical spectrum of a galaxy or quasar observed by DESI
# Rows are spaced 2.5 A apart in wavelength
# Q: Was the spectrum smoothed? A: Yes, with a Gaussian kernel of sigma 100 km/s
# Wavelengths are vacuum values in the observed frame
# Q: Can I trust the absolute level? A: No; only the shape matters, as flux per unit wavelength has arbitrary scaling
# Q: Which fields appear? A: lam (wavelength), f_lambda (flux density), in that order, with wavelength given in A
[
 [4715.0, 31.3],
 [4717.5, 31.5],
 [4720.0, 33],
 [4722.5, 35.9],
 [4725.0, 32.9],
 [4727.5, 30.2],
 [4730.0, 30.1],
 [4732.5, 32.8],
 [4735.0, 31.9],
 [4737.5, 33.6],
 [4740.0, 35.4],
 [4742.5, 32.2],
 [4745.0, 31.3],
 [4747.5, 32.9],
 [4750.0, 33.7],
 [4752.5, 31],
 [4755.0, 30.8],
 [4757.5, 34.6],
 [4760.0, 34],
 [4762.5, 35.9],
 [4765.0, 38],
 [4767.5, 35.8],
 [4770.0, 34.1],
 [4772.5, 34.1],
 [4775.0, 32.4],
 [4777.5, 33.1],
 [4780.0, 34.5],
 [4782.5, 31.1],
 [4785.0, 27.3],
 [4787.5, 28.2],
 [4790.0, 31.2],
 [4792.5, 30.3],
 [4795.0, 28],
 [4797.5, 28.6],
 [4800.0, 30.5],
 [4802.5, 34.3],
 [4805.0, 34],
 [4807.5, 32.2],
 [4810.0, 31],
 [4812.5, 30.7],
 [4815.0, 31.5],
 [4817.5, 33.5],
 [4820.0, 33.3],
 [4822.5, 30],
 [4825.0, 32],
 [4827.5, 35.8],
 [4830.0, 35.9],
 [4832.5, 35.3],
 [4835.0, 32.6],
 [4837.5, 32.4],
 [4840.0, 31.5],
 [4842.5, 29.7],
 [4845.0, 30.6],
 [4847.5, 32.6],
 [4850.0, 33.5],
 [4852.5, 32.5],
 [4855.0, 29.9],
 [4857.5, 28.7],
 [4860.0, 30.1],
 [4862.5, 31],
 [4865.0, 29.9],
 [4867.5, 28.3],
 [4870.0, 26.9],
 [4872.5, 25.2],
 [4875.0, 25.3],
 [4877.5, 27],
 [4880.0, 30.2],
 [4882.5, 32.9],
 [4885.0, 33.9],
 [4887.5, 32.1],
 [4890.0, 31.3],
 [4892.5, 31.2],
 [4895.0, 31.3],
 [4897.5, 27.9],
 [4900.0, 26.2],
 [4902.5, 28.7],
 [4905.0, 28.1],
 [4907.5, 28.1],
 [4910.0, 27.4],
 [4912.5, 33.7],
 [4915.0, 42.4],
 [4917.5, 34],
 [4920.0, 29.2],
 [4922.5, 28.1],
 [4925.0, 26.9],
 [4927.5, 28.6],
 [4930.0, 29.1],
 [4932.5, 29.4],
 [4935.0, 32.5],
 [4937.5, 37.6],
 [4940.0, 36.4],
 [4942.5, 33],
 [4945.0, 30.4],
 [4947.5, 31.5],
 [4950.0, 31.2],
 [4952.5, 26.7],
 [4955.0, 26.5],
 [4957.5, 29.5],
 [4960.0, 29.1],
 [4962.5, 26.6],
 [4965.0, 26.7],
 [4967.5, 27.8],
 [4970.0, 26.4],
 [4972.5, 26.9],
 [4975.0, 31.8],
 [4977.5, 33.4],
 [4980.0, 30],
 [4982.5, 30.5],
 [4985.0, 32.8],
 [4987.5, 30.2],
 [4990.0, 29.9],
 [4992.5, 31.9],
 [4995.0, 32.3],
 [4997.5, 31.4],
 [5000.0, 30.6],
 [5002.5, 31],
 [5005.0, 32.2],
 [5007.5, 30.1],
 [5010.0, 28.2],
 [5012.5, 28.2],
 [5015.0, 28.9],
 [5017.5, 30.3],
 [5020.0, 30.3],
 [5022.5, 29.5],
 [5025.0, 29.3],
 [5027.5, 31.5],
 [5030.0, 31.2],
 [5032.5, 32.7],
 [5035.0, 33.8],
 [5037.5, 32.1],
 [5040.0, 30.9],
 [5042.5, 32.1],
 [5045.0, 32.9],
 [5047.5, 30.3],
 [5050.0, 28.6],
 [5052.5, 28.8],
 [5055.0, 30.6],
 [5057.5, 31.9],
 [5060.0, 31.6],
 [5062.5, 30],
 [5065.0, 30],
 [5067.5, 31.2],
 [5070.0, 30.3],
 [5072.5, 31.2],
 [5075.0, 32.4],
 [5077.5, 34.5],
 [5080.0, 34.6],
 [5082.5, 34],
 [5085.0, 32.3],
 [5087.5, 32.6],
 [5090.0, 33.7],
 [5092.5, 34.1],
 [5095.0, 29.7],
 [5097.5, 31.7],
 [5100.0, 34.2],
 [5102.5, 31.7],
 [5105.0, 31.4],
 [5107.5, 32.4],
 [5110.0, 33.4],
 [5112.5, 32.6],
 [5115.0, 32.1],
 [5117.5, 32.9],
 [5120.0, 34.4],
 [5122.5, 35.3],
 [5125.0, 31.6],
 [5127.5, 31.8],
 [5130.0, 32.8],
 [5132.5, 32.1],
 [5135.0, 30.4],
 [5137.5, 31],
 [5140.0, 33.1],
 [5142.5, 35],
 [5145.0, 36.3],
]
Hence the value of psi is 1.51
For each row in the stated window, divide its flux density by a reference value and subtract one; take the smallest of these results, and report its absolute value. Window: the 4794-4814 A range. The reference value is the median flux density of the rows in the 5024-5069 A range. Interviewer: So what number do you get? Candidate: 0.10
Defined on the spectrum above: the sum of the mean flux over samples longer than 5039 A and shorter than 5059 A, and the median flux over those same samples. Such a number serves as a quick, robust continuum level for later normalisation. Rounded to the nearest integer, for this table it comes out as 62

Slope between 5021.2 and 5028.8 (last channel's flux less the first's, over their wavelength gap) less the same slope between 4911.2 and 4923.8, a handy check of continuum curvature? 1.0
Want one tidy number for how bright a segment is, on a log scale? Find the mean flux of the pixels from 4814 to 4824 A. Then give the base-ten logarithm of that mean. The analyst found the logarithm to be 1.51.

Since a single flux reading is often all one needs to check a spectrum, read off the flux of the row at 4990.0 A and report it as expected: 29.9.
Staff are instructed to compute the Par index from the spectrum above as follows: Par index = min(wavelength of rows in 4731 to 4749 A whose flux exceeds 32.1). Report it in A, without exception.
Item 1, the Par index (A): 4732.5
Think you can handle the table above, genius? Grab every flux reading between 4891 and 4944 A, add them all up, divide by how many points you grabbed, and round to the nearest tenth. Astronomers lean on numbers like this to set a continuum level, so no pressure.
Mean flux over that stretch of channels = 30.9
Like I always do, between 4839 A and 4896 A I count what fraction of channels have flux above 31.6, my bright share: 0.3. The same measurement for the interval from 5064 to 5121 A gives 0.7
